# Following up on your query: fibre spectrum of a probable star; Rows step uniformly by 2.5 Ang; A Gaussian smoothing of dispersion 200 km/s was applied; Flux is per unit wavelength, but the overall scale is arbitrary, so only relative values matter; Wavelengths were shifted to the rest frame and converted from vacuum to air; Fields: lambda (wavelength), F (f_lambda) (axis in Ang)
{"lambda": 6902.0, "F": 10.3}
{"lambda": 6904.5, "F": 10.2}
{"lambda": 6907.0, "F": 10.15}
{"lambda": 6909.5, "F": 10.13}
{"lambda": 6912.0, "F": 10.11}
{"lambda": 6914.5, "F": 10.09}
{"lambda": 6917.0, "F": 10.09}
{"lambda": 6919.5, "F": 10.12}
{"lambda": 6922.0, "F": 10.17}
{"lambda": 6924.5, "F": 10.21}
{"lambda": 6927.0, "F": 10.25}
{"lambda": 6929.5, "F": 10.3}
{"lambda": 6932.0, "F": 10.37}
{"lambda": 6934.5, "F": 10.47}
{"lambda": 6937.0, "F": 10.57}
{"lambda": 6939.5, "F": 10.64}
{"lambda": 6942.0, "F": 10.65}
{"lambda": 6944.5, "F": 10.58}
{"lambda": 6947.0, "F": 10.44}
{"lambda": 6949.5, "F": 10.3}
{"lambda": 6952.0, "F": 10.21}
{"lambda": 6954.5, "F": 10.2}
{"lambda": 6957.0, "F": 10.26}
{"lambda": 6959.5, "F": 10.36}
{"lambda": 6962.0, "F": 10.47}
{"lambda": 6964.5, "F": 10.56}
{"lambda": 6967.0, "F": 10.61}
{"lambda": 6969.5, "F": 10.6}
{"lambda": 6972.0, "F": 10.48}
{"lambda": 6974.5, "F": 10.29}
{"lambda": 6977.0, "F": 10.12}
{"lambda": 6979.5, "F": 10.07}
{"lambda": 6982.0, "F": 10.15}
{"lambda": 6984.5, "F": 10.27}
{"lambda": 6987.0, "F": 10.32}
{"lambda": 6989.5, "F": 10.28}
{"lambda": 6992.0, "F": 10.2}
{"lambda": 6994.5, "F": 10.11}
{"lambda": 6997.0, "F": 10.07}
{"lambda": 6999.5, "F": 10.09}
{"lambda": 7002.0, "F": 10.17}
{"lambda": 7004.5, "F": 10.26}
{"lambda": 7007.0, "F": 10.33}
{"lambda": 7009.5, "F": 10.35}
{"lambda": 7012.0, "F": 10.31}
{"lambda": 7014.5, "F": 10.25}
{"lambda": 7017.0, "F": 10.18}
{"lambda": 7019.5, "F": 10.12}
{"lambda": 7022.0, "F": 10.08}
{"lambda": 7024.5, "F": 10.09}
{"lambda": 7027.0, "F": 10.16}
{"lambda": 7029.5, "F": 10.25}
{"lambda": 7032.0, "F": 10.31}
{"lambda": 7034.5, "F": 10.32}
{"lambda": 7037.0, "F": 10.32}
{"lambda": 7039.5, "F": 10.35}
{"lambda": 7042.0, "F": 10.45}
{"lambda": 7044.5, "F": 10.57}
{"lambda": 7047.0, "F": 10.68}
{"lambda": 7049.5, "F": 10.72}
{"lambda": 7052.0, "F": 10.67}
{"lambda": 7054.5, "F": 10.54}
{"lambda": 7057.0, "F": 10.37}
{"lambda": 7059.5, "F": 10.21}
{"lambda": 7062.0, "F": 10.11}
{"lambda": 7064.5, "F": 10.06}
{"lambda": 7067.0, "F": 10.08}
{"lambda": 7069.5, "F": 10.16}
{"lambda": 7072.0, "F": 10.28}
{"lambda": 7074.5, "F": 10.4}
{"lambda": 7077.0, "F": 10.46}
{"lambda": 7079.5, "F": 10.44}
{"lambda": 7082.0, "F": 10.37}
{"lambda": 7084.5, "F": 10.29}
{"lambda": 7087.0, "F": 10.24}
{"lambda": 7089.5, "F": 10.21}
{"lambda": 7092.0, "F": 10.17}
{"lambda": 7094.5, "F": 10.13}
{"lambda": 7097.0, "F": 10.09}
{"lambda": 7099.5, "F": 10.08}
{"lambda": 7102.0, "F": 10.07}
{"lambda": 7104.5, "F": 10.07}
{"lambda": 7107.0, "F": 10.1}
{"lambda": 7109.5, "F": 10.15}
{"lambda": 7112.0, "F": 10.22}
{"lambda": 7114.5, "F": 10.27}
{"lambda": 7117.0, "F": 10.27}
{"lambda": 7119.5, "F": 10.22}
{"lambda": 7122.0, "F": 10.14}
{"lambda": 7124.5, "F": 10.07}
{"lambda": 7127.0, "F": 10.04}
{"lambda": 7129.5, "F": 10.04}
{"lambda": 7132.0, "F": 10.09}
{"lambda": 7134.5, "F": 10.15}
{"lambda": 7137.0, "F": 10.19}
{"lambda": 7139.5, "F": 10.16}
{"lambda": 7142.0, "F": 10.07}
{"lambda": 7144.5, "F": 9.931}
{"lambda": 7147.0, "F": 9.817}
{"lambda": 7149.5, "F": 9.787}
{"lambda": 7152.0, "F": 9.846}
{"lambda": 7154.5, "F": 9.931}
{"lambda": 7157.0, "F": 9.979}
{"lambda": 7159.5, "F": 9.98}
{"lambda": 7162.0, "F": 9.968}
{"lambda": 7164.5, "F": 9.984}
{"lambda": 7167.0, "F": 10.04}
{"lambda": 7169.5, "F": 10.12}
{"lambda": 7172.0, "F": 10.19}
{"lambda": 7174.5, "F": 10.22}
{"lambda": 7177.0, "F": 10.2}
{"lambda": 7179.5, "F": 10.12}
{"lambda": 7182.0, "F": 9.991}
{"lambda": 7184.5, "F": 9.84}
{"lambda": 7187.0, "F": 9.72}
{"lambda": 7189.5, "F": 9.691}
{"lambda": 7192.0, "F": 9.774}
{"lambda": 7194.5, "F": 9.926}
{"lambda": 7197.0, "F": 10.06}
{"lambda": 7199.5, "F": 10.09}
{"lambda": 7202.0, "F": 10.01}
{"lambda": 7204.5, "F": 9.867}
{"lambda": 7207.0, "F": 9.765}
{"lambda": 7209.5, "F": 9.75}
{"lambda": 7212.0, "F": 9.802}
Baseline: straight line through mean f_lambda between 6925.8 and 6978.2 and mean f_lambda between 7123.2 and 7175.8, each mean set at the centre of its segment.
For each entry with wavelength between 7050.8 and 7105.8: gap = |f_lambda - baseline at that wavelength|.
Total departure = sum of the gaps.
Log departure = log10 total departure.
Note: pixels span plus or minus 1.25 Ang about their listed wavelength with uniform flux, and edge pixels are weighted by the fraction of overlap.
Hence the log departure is 0.46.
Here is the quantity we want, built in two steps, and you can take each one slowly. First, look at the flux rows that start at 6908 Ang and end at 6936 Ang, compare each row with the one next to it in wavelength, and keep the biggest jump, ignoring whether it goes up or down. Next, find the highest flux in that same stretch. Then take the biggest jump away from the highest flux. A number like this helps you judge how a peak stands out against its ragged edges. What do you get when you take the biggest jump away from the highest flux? 10.4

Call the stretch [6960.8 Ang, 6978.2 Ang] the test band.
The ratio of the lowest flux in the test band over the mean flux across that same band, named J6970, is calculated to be 0.969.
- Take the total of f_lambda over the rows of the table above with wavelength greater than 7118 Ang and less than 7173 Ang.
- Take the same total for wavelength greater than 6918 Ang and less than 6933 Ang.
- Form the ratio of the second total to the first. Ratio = 0.3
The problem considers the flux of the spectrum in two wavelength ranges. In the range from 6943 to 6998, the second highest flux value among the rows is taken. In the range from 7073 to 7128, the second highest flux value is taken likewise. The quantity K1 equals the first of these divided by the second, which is 1.02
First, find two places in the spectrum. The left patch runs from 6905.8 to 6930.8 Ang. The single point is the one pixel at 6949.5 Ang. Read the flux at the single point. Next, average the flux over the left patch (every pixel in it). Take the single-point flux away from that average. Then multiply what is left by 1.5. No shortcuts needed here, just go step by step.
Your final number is -0.21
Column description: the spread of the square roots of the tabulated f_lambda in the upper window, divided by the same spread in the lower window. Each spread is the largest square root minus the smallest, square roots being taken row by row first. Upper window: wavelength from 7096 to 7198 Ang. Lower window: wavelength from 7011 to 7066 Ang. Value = 0.90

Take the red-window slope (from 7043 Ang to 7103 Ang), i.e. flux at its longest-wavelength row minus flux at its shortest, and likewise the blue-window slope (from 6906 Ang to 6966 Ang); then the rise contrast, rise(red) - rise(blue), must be -0.91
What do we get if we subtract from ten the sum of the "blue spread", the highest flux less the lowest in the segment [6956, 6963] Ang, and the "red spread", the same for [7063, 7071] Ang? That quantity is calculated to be 9.69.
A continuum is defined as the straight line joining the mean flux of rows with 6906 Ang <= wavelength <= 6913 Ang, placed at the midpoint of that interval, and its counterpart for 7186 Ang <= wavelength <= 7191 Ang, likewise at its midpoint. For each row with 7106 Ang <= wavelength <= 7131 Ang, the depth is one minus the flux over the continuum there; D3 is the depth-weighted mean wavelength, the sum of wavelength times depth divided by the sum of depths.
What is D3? 7117.6 Ang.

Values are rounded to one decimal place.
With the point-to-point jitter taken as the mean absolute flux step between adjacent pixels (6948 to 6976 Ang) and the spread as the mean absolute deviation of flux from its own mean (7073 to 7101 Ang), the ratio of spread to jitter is 1.4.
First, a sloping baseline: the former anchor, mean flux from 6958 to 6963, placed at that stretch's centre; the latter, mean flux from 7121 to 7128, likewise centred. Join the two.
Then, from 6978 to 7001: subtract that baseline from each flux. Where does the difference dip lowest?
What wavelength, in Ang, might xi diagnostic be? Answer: 6979.5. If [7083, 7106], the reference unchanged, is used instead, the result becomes 7102.0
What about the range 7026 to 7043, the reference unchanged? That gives 7027.0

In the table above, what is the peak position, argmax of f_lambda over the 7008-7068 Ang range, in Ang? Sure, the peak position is 7049.5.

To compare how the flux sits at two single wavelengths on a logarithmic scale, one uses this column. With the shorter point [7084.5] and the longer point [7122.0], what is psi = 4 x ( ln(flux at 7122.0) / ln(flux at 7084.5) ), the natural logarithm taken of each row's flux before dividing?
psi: 3.97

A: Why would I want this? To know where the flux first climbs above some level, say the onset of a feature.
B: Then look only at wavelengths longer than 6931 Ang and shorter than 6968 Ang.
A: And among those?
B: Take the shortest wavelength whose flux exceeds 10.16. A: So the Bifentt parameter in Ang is 6932.0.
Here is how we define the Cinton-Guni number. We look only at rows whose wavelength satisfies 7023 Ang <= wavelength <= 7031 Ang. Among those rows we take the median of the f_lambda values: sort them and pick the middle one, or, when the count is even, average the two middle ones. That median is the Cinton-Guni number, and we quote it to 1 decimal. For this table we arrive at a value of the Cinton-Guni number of 10.2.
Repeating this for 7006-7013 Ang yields 10.3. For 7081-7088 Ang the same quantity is 10.3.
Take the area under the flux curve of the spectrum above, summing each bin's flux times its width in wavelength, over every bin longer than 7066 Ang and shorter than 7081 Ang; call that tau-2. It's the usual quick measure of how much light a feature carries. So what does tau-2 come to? 155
